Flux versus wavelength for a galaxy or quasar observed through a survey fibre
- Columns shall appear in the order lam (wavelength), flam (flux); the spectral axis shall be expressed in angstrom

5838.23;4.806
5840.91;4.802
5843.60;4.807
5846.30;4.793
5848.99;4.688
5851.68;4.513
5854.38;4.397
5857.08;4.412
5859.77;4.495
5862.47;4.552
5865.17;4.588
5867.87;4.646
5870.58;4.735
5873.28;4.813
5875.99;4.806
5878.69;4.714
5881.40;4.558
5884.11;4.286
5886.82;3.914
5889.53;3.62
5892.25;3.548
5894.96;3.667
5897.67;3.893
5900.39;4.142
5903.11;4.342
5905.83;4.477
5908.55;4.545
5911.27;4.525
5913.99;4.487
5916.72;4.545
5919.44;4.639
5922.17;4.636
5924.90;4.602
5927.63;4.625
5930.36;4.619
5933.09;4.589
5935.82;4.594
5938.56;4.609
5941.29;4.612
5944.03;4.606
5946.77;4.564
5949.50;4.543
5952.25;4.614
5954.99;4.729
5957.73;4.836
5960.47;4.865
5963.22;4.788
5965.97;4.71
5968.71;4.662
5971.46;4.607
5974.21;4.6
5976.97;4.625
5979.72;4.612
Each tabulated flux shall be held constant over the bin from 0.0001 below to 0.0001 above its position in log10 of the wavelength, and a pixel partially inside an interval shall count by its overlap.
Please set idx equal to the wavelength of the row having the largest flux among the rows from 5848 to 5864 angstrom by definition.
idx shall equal 5848.99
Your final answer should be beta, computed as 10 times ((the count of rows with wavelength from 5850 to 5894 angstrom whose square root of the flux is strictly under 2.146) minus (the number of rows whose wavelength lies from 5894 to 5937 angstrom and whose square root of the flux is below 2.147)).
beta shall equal -10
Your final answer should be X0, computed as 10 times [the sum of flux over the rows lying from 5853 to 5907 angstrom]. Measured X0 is 866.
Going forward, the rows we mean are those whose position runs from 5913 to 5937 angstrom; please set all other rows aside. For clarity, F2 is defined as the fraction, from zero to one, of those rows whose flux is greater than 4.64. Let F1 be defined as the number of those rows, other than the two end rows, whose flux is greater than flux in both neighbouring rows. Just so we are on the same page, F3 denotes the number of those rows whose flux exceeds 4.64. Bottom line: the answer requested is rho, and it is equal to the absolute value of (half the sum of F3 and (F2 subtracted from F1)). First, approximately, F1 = 2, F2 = 0.0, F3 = 0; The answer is 1.0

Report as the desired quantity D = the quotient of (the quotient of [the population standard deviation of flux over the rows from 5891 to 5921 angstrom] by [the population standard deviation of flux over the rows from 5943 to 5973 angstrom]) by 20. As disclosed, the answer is 0.175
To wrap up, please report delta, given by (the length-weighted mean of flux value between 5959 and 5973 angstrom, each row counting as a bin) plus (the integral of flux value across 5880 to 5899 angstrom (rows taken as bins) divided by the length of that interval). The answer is 8.66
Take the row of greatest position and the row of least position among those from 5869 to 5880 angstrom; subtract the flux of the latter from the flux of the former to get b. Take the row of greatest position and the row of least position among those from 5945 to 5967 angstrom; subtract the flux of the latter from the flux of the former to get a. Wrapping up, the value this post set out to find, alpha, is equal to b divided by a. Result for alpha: -0.1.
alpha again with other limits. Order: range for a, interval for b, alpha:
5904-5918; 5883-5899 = -5.8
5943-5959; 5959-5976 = -1.2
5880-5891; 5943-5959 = -0.2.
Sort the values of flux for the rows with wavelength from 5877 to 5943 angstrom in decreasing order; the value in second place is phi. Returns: 4.639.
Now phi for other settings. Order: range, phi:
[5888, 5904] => 4.142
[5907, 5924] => 4.636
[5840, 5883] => 4.807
